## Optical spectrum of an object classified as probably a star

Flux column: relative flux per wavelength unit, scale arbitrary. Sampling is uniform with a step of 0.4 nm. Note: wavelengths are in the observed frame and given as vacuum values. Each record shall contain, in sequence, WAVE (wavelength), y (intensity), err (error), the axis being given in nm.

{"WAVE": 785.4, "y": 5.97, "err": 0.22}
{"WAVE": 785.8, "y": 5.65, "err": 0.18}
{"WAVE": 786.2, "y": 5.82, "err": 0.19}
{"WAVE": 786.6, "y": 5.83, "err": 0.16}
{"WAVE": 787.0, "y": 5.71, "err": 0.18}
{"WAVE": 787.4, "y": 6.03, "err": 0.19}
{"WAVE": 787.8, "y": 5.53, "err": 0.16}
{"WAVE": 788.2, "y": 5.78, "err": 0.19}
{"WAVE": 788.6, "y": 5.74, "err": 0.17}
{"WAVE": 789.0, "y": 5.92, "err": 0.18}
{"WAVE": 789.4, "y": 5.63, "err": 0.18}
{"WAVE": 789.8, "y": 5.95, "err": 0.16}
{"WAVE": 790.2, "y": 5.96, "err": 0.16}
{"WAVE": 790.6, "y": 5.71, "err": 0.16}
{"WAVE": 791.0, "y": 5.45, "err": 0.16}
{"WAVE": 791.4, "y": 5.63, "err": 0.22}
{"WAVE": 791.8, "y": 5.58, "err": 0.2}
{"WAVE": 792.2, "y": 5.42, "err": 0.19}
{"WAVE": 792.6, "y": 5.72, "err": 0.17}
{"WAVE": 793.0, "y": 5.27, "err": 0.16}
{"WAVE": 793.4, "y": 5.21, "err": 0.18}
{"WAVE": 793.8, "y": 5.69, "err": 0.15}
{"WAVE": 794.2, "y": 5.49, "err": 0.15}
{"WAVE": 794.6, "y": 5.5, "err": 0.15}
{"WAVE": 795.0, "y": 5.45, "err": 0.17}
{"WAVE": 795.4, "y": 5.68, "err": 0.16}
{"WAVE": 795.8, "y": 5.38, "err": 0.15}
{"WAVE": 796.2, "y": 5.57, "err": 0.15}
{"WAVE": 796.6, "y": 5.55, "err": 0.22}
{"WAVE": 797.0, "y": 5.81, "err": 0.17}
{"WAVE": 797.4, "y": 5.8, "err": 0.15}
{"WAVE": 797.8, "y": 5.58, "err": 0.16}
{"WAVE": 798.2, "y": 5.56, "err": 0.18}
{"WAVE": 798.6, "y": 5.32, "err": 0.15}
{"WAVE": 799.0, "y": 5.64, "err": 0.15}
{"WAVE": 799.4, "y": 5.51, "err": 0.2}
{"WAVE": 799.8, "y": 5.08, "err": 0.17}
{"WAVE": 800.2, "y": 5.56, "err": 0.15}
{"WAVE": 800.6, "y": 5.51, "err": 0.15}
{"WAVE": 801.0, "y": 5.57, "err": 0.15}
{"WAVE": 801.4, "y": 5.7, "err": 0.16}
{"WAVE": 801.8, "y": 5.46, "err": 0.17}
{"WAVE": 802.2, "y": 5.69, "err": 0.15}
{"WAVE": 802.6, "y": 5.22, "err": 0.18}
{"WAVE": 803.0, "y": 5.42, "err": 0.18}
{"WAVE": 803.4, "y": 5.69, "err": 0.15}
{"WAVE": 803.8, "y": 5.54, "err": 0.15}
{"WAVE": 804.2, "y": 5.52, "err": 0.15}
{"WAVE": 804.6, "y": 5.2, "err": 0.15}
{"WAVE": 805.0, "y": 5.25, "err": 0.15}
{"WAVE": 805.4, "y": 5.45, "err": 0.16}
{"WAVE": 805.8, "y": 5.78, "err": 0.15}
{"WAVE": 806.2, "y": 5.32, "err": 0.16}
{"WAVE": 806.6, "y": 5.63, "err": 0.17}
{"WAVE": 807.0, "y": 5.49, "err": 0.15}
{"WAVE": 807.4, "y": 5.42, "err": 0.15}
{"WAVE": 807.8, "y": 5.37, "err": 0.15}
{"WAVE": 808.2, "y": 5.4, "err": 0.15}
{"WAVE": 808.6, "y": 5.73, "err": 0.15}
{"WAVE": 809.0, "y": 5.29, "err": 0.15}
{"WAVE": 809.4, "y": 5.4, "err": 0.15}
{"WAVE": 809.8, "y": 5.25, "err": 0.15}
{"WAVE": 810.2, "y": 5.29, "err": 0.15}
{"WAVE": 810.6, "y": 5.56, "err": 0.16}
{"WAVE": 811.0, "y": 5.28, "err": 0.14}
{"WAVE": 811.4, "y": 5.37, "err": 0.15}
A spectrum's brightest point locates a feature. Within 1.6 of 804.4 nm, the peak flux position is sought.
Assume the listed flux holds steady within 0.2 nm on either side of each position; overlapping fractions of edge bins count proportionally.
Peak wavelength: 805.8 nm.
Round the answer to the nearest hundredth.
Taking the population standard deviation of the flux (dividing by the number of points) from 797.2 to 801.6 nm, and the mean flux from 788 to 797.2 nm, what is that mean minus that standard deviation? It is 5.43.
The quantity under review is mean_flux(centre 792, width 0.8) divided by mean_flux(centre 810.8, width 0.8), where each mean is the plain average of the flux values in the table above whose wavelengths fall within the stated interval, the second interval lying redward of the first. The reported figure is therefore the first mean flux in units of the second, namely 1.01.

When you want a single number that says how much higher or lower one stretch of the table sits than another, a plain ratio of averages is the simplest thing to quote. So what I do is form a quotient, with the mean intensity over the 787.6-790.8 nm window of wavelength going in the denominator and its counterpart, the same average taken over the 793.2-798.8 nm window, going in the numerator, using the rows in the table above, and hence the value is 0.959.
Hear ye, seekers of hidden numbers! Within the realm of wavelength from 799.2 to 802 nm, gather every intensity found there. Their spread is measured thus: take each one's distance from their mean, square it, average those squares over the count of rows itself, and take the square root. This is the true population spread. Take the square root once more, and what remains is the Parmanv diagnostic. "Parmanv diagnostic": 0.42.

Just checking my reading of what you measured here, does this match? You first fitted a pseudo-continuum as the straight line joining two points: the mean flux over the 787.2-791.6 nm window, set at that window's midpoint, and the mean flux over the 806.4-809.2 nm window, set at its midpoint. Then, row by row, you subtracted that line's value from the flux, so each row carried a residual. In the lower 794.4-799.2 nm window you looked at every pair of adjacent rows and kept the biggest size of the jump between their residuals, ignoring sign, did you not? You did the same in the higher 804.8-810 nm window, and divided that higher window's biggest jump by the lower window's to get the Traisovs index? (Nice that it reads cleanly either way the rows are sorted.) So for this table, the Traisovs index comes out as 1.4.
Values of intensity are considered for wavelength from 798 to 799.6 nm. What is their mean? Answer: 5.51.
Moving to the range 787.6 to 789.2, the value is 5.74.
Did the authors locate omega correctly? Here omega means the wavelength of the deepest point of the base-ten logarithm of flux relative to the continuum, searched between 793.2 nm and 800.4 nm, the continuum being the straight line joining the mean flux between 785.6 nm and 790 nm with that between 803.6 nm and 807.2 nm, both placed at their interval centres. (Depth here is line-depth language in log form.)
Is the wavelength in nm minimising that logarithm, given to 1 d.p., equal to 799.8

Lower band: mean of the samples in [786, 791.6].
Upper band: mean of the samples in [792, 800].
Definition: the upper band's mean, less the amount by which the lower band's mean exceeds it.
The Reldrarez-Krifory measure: 5.26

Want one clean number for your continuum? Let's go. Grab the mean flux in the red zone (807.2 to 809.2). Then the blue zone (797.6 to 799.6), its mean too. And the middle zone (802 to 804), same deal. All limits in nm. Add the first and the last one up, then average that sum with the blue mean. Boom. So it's 8.24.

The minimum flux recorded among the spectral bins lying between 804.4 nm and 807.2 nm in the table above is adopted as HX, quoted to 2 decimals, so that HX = 5.20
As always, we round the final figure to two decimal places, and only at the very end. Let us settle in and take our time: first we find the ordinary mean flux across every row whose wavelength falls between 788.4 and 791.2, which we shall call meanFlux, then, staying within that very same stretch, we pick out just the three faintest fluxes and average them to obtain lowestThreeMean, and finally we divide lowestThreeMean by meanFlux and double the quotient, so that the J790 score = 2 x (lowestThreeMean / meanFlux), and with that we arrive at 1.94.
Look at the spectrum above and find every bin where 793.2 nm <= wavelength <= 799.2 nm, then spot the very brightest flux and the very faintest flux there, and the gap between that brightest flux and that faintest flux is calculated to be 0.600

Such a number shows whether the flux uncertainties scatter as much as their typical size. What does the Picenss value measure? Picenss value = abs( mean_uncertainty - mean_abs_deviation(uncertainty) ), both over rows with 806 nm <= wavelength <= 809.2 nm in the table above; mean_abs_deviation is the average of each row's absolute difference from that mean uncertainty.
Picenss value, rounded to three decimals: 0.148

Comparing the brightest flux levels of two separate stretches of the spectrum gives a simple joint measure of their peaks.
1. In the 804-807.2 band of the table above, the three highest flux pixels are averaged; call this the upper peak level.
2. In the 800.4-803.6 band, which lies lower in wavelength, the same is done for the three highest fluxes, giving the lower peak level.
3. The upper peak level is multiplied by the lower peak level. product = 32.1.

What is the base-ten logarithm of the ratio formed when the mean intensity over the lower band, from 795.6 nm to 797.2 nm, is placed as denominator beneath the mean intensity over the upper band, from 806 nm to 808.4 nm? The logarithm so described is -0.011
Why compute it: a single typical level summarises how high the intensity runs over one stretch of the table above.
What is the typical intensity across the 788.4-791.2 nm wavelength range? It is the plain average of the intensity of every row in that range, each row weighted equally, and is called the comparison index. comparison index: 5.77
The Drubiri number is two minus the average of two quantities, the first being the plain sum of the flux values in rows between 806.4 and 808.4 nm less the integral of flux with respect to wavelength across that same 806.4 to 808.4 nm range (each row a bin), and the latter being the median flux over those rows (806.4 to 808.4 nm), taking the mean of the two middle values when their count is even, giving -8.90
